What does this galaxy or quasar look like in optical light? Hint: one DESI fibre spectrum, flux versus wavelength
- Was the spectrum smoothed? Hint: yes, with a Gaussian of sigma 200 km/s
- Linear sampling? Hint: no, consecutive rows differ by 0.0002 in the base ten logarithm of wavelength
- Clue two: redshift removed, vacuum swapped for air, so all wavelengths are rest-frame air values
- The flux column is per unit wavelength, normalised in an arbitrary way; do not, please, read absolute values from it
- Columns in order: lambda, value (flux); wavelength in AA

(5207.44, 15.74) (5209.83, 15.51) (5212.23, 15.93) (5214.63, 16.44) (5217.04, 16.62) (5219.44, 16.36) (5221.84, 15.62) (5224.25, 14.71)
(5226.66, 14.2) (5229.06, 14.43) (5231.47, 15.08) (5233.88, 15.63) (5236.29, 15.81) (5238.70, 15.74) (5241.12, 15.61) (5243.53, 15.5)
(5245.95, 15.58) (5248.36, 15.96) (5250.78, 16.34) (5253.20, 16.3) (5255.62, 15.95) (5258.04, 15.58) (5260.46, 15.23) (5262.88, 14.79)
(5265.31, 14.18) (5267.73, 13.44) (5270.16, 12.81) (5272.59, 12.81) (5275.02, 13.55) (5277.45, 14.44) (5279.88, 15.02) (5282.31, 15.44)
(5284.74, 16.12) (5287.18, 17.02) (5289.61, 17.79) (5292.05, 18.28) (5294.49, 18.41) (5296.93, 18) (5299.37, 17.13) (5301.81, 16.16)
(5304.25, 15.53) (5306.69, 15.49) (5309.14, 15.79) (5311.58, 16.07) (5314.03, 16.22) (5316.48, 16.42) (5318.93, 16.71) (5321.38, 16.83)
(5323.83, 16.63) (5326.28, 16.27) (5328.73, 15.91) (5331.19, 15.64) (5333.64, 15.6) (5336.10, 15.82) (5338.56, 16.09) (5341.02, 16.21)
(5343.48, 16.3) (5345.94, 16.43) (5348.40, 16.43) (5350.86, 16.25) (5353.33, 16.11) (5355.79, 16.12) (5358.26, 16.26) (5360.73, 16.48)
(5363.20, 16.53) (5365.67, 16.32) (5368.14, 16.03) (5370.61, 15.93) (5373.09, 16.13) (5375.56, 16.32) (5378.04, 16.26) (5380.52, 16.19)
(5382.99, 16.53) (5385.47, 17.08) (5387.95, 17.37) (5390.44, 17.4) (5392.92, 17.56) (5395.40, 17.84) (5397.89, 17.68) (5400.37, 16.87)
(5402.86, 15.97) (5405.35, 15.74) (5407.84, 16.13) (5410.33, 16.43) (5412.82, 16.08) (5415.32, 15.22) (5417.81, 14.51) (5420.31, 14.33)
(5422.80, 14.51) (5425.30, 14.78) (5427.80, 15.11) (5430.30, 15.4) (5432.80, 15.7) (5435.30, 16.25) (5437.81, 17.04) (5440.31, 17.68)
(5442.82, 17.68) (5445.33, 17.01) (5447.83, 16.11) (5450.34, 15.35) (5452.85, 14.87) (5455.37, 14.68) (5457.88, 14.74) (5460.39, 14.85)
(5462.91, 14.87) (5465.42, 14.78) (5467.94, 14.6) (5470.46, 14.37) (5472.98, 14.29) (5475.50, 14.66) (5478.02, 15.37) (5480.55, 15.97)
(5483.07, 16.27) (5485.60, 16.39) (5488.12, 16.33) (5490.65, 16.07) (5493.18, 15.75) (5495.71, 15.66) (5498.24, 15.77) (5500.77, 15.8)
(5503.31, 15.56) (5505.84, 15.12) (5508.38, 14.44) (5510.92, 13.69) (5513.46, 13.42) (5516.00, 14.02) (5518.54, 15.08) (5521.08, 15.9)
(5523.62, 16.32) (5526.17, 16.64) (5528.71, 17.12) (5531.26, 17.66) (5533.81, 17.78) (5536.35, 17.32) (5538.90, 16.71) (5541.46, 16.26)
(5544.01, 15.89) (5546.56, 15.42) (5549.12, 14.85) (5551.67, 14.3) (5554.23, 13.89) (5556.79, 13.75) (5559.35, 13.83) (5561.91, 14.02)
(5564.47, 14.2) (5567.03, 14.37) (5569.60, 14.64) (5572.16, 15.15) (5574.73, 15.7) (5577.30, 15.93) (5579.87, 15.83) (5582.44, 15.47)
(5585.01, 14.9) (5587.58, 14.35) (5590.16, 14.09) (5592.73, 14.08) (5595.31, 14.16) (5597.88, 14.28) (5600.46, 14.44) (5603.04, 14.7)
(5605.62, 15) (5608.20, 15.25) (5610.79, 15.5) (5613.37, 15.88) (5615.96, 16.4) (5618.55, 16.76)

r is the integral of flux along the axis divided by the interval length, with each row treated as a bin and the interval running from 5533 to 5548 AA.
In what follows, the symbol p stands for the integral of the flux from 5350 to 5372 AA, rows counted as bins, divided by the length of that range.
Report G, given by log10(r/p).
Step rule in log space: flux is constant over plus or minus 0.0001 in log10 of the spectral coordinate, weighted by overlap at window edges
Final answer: 0.008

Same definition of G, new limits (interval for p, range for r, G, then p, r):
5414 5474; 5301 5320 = 0.019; 15.4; 16.0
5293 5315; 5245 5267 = -0.029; 16.6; 15.5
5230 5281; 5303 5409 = 0.037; 15.0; 16.4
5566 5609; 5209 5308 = 0.022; 14.8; 15.6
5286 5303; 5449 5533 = -0.058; 17.5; 15.4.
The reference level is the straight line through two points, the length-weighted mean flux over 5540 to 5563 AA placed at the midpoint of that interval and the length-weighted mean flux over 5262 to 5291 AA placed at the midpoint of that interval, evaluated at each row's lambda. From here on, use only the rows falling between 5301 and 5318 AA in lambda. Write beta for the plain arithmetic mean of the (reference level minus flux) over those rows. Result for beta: -1.2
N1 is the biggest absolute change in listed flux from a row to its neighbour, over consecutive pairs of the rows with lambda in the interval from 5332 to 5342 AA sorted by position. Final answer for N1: 0.27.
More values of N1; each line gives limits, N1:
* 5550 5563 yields 0.41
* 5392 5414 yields 0.90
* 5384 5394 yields 0.29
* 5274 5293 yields 0.90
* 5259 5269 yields 0.74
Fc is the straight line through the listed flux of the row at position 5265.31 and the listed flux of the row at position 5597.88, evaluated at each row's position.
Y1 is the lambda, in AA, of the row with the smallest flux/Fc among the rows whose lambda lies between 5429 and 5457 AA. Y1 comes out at 5455.37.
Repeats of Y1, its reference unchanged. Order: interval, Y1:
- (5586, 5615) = 5592.73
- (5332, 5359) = 5333.64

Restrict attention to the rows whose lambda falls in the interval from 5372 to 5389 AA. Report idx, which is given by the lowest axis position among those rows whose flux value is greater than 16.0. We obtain 5373.09 AA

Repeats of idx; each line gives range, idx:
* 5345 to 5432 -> 5345.94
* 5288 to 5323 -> 5289.61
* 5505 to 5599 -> 5523.62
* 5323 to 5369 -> 5323.83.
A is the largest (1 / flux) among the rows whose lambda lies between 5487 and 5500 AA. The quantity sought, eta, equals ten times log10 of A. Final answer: -11.9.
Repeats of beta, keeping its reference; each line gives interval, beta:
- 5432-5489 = -0.9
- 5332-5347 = -1.3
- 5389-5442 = -1.4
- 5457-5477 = 0.1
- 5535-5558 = -0.7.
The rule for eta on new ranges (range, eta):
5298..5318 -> -11.9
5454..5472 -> -11.6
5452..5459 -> -11.7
